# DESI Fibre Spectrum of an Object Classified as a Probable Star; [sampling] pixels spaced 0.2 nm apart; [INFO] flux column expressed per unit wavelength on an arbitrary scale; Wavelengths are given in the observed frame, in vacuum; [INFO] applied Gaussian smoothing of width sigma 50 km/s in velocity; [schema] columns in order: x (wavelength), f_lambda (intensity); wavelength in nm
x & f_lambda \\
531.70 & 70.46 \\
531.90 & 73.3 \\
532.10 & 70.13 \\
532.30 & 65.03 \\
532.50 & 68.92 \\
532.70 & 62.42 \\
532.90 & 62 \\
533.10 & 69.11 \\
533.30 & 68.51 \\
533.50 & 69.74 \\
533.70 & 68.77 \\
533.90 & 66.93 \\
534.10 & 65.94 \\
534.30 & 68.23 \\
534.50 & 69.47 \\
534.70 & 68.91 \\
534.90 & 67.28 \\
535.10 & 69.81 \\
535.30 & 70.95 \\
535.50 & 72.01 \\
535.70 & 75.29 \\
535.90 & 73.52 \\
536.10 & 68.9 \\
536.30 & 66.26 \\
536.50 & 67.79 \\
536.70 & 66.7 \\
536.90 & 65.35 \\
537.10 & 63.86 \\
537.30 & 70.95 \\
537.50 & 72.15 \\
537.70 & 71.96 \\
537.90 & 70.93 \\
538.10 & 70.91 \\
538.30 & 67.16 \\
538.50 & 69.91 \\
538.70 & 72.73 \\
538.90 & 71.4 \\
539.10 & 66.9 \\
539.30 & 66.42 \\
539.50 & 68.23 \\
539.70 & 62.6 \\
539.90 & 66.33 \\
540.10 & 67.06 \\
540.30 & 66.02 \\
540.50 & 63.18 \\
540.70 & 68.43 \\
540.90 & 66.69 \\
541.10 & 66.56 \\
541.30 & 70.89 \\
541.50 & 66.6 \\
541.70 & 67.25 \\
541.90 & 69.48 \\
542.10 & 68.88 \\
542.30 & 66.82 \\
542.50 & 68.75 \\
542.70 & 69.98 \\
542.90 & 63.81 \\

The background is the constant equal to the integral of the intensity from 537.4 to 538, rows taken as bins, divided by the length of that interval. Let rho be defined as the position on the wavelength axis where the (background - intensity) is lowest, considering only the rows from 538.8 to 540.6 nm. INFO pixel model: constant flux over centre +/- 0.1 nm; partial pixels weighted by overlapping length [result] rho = 538.90 nm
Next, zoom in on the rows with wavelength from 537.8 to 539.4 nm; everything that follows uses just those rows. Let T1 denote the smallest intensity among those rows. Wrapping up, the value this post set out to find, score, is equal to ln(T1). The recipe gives 4.20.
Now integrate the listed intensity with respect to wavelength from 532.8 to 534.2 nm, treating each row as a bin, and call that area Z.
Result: 94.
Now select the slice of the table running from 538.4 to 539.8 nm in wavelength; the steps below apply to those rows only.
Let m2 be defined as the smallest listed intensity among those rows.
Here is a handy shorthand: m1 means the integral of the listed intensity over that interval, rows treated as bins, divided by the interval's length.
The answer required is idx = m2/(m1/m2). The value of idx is 57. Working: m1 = 68.3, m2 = 62.6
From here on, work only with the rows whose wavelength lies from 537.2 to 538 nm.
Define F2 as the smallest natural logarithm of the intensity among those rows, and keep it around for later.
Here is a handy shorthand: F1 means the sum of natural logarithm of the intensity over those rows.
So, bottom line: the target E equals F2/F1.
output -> 0.250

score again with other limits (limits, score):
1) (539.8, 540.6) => 4.15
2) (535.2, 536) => 4.26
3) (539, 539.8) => 4.14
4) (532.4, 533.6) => 4.13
